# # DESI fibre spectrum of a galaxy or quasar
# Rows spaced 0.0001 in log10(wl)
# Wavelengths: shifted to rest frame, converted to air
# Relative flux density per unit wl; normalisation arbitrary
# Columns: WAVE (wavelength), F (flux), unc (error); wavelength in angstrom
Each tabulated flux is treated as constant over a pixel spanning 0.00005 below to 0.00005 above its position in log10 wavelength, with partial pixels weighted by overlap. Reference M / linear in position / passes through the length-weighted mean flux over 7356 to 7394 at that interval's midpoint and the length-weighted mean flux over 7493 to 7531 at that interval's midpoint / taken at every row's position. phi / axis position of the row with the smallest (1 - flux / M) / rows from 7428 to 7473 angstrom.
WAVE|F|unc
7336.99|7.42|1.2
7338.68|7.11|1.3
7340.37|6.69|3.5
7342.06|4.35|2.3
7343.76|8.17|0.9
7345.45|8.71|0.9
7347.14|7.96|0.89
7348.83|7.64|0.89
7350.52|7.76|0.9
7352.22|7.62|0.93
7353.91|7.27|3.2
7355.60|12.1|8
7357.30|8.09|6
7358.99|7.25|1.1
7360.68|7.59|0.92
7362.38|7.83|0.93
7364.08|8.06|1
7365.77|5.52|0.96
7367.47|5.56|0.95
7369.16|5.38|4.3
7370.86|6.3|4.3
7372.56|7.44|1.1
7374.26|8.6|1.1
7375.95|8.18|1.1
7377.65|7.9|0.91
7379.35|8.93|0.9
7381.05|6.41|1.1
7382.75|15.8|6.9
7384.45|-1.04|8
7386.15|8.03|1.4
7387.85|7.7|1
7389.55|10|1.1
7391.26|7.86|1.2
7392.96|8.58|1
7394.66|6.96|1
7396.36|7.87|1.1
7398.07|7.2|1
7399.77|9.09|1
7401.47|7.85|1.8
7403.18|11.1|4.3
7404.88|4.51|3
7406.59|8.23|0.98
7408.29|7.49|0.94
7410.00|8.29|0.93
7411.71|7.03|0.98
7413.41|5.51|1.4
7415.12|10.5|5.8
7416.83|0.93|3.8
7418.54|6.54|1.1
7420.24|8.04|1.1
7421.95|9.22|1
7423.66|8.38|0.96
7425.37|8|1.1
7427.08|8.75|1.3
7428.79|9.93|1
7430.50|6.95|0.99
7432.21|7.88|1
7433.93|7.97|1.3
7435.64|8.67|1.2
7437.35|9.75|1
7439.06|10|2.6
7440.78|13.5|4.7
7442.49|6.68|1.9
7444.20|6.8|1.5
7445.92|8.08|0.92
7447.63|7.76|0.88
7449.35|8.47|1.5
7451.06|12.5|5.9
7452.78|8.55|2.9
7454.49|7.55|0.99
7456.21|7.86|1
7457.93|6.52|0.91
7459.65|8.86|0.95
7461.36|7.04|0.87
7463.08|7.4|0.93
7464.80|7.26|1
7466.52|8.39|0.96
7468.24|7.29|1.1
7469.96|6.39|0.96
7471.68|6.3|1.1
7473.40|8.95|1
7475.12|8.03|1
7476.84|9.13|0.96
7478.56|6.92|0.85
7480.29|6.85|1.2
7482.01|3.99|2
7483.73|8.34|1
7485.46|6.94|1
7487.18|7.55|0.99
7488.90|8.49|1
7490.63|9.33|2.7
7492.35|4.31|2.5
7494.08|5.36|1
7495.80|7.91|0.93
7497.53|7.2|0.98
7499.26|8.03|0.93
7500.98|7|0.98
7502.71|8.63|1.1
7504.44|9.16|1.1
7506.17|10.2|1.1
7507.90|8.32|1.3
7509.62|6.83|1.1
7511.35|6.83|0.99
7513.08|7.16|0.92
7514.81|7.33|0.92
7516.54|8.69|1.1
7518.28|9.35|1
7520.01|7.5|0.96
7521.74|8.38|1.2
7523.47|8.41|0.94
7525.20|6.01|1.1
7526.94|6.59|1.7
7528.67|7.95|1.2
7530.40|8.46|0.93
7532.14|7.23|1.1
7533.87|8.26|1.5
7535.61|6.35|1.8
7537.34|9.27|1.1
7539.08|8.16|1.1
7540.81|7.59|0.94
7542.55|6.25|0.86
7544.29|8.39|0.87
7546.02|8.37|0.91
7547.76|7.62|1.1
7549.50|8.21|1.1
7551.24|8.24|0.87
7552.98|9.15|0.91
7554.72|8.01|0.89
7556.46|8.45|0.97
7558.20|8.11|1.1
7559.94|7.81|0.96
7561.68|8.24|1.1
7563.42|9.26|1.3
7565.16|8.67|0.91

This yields 7440.78 angstrom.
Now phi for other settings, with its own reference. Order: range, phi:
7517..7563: 7518.28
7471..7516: 7506.17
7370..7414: 7382.75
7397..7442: 7440.78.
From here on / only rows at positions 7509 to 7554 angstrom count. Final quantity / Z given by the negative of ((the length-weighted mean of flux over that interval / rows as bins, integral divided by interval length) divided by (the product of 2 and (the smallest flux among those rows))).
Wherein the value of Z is -0.6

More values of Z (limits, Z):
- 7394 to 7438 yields -4.2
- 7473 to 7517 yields -0.9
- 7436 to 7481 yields -0.7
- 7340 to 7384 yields -0.9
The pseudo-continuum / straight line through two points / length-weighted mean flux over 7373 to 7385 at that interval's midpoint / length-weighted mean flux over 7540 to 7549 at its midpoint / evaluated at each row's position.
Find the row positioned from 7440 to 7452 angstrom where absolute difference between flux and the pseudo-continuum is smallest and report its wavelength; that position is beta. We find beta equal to 7447.63 angstrom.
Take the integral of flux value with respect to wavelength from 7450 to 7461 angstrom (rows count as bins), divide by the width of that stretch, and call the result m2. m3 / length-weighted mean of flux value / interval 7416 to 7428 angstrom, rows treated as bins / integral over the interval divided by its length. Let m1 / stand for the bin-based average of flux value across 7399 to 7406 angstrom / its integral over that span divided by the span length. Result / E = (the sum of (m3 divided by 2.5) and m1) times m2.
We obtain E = 94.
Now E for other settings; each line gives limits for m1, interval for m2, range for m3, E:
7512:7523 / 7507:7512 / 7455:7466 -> 82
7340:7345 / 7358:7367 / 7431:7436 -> 70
